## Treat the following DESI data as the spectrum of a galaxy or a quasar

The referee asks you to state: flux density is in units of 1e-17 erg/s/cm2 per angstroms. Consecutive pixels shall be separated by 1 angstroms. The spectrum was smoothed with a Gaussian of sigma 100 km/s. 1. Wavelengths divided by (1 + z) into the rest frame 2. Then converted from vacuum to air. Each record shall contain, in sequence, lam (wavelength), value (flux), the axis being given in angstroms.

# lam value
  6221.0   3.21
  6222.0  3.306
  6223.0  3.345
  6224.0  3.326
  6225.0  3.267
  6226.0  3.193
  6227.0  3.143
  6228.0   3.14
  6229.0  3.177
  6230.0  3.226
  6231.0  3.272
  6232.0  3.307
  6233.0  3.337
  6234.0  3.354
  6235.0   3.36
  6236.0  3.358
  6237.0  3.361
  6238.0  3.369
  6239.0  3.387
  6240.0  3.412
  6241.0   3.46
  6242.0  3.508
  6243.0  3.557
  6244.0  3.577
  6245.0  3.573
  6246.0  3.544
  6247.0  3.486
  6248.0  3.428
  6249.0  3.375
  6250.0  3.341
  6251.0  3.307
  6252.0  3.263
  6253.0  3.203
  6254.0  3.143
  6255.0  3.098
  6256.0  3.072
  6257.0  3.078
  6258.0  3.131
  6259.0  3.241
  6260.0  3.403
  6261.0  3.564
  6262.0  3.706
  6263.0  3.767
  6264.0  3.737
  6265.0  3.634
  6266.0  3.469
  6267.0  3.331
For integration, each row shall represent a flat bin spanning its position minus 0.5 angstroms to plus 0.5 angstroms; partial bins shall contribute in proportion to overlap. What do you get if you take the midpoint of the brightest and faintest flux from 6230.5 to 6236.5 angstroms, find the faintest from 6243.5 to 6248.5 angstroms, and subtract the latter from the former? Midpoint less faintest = -0.11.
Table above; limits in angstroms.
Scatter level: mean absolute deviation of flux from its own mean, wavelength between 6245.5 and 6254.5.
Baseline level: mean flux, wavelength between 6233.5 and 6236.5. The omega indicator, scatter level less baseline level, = -3.26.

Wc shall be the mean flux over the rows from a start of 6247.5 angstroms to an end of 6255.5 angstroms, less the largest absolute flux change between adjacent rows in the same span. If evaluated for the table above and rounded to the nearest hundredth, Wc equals 3.21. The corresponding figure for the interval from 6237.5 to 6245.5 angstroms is 3.43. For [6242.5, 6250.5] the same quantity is 3.43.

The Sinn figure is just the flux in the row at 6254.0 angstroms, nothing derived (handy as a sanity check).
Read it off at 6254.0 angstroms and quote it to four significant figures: 3.143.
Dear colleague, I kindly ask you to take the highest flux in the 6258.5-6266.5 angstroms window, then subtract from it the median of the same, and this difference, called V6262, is 0.168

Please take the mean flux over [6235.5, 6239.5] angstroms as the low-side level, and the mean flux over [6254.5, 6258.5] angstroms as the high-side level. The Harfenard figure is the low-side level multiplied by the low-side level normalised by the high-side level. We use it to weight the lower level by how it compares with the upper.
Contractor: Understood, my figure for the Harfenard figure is 3.67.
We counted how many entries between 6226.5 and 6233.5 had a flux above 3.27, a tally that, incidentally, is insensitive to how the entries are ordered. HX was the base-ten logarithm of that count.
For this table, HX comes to 0.48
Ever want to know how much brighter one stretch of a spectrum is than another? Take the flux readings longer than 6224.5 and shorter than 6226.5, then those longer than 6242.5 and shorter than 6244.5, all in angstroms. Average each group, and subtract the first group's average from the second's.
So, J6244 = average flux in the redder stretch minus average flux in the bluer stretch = 0.34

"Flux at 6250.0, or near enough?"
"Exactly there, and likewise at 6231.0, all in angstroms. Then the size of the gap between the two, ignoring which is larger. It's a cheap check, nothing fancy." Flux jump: 0.07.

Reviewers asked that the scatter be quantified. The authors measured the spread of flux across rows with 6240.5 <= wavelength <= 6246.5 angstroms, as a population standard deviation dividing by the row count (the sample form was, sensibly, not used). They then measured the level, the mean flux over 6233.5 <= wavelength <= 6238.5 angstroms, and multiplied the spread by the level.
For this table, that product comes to 0.14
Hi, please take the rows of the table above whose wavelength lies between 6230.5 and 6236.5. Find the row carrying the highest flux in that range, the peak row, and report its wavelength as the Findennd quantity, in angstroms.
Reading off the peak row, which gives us 6235.0 angstroms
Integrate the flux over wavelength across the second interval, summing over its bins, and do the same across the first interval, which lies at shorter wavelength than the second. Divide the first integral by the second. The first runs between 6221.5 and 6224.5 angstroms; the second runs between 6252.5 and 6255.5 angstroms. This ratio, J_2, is 1.06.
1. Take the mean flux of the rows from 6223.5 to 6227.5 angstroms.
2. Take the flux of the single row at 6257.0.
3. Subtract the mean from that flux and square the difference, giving 0.024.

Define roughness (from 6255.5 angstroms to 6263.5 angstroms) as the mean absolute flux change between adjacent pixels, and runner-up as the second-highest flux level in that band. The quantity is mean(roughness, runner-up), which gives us 1.90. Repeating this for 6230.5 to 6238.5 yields 1.69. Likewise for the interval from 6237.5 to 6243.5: 1.77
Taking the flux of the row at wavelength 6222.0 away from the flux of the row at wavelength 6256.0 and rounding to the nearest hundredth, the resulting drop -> -0.23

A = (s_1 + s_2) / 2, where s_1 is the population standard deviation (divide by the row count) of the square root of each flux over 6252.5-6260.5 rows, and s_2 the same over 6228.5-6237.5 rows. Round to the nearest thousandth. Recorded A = 0.023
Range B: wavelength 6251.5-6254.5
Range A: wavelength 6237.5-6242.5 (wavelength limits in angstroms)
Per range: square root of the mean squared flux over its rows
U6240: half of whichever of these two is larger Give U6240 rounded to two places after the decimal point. 1.71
